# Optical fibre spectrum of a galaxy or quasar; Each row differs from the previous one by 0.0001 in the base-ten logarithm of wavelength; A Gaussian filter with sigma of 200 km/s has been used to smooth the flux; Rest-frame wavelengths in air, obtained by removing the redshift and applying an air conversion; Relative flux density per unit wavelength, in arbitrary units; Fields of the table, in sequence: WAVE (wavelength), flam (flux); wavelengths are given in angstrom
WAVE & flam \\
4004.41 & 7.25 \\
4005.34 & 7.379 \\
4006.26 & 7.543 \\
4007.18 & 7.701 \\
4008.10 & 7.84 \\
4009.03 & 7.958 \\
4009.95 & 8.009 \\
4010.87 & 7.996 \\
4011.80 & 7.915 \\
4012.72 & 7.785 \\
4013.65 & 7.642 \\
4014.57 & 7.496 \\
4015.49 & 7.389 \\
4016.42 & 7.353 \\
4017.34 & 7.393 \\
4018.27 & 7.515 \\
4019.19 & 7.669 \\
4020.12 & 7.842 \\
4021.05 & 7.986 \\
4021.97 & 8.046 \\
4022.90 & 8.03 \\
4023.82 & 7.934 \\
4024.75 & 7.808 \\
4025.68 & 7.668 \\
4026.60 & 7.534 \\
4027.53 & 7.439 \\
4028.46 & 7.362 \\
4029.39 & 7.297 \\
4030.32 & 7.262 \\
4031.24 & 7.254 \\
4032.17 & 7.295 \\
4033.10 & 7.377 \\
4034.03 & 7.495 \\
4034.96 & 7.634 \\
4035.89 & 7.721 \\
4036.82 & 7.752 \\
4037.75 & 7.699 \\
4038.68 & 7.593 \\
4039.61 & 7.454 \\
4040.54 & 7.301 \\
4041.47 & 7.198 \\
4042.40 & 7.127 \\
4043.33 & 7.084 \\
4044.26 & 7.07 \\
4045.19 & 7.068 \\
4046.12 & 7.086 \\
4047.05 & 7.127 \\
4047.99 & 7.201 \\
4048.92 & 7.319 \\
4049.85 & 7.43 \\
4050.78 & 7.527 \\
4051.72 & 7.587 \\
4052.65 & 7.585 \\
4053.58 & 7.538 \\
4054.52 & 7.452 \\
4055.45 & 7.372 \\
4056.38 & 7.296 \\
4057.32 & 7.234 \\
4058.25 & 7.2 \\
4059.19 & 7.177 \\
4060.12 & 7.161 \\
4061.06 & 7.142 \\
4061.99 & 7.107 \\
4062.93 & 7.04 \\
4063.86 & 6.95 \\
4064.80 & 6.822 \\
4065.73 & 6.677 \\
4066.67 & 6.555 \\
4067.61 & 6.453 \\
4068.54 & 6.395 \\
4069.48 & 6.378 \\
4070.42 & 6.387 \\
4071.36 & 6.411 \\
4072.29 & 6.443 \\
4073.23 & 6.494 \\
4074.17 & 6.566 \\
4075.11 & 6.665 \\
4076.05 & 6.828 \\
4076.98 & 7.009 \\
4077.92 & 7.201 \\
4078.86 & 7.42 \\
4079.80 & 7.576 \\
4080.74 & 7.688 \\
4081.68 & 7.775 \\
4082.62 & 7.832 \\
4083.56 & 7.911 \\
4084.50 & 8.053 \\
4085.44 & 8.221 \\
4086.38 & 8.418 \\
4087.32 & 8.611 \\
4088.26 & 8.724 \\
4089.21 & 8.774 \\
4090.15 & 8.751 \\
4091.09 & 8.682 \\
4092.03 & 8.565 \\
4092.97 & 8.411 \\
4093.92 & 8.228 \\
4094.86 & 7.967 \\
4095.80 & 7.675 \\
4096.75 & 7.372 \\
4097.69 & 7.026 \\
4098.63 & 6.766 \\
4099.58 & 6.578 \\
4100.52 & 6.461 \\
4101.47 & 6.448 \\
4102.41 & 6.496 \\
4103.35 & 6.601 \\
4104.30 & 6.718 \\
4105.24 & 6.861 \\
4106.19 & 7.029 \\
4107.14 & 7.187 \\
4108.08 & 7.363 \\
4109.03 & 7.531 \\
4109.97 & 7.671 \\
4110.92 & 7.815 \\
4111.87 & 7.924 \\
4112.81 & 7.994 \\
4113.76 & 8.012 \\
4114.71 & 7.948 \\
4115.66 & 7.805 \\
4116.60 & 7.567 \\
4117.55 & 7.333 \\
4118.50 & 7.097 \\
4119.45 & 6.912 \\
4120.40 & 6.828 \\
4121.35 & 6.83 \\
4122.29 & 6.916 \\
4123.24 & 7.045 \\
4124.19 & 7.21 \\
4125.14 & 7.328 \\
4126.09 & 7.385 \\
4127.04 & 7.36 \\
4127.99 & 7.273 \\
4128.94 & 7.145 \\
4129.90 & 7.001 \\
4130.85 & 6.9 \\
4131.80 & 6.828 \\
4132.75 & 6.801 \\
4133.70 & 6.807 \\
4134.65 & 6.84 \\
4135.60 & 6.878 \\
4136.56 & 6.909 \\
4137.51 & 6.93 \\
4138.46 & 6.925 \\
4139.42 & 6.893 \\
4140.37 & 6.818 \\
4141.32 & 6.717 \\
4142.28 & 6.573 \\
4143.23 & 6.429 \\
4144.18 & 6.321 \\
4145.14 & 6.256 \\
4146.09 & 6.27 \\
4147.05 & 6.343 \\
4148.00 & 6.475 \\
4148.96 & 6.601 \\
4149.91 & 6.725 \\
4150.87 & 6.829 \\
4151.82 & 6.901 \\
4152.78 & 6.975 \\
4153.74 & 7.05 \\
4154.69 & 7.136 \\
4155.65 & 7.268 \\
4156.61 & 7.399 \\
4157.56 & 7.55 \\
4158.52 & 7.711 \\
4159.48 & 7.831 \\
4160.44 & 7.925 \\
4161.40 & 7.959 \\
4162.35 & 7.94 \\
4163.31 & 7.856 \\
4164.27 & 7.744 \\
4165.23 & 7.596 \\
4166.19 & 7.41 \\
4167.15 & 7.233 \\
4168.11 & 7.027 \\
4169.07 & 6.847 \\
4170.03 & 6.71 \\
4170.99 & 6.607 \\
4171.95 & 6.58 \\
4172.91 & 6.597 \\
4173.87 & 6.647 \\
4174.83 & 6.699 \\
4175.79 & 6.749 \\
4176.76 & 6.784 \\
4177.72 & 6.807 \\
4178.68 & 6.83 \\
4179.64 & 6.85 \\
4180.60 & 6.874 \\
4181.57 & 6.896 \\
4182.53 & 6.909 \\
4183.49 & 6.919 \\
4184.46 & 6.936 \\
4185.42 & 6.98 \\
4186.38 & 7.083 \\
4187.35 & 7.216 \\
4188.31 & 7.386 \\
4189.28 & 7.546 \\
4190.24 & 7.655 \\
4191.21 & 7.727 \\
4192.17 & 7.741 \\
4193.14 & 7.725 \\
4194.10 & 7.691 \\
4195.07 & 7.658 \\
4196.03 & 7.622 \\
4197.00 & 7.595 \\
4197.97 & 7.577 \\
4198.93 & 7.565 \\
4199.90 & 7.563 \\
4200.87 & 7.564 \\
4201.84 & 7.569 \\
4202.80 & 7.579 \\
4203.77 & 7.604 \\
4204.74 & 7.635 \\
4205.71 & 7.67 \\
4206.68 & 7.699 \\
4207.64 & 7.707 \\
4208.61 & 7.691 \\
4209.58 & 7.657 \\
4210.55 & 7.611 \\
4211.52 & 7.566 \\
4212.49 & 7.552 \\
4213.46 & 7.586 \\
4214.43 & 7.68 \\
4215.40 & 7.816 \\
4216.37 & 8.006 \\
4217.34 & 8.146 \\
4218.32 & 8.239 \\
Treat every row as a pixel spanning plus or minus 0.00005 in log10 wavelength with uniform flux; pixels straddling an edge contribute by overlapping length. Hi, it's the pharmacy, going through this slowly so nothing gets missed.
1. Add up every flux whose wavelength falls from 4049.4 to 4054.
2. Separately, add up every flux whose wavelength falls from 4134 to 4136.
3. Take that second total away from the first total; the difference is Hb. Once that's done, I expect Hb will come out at 24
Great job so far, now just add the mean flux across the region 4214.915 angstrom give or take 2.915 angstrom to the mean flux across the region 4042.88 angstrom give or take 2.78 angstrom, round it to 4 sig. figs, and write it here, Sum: 14.94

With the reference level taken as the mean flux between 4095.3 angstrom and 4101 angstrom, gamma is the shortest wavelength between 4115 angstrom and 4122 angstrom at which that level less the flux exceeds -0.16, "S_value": 4118.50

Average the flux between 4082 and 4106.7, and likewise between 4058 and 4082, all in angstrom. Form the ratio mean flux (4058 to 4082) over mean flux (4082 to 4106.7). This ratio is 0.90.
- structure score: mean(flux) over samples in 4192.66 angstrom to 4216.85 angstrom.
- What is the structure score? 7.6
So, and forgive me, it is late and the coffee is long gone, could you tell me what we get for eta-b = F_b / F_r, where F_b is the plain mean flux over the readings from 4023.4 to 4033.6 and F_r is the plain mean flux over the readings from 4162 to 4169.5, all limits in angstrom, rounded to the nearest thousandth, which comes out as 1.003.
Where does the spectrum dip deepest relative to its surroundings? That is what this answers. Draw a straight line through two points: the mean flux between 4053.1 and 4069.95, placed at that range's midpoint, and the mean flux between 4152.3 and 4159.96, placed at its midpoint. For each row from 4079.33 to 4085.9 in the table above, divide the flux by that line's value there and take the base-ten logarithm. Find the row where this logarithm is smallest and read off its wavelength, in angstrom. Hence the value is 4079.80 angstrom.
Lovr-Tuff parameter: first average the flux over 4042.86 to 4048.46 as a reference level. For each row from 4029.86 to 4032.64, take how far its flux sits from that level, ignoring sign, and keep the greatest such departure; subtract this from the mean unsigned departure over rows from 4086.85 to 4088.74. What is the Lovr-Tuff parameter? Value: 1.4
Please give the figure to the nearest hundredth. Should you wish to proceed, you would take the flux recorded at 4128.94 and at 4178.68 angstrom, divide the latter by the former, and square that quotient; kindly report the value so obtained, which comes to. 0.91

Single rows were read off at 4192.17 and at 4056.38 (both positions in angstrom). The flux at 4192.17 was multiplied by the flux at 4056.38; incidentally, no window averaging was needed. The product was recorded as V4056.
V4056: 56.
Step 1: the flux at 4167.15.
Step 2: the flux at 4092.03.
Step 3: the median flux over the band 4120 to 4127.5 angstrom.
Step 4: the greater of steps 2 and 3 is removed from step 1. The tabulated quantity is -1.3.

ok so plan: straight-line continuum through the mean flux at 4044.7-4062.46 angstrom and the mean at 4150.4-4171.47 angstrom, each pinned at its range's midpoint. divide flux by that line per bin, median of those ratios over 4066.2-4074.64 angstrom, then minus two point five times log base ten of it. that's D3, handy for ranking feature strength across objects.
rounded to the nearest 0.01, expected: 0.14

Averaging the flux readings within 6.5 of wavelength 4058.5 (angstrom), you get 7.2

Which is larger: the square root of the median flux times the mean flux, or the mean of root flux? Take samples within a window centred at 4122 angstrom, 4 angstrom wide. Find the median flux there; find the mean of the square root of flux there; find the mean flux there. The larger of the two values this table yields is 6.9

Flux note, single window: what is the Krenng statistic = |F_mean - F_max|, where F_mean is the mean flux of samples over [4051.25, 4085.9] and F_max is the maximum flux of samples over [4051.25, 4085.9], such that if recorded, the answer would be 1.1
